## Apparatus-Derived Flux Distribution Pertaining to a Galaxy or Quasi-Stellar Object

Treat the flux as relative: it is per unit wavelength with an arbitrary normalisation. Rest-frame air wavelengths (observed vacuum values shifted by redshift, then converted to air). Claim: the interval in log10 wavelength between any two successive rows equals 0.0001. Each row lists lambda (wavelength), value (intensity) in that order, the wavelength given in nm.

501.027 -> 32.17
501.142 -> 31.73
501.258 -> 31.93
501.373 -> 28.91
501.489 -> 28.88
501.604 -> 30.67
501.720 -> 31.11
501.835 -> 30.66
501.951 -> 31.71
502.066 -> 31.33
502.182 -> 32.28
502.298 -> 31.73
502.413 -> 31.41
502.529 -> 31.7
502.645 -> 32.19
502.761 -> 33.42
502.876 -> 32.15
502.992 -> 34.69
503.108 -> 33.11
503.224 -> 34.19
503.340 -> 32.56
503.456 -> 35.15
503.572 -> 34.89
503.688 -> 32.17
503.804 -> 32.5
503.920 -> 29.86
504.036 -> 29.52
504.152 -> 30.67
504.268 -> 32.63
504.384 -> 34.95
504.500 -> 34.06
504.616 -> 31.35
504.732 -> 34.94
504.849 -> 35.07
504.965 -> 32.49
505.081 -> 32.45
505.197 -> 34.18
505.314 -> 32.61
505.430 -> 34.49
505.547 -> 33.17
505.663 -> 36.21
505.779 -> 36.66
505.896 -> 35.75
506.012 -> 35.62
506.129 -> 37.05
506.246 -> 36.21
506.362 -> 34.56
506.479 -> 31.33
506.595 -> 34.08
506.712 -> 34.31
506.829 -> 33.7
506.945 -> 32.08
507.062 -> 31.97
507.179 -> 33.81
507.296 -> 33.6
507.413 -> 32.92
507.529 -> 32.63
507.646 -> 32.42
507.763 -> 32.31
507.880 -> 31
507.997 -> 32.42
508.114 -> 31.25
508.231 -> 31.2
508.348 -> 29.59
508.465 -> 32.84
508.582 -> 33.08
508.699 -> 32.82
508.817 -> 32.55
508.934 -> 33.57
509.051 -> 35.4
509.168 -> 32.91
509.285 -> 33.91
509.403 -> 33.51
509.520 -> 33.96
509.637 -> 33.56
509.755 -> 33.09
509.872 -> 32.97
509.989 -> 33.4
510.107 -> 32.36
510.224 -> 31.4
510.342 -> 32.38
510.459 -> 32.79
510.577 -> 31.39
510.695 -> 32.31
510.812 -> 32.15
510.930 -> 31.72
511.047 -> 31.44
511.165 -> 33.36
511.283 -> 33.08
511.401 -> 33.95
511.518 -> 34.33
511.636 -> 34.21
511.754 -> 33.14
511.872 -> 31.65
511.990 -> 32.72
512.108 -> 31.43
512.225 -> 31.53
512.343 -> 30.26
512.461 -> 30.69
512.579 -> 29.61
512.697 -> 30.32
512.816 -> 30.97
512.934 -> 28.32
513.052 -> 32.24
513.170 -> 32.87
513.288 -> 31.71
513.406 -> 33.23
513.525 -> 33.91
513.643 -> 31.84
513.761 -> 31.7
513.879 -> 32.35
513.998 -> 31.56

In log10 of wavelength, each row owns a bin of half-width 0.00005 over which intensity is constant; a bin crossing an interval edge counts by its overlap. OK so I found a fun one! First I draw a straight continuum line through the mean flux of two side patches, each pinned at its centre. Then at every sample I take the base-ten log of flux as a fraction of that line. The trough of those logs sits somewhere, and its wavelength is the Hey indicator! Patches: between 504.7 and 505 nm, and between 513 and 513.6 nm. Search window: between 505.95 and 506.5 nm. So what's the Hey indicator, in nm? 506.479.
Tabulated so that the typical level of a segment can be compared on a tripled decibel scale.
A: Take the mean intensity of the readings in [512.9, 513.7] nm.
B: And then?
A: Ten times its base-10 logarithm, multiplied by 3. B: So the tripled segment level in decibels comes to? 45.2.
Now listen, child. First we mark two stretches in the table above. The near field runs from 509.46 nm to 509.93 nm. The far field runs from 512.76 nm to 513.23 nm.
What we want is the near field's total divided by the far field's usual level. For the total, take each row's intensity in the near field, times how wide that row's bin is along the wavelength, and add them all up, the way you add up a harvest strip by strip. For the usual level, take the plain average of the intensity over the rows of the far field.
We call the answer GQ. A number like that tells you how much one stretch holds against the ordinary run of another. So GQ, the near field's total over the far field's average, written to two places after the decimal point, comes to 0.50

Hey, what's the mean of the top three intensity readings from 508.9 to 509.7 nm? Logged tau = 34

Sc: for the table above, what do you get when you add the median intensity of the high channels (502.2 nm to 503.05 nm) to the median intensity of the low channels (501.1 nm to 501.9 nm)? 62.8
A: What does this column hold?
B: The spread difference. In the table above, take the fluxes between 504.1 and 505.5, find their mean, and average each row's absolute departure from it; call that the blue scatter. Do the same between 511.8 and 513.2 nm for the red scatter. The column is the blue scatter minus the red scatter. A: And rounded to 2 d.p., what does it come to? 0.27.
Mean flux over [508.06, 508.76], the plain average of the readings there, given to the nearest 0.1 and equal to 31.8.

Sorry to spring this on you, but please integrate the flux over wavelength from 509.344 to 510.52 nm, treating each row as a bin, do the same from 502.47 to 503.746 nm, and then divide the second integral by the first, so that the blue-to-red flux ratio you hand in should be 1.1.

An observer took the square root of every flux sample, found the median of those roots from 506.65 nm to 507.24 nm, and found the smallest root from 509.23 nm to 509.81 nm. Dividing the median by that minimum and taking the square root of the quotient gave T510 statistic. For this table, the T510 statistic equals 1.00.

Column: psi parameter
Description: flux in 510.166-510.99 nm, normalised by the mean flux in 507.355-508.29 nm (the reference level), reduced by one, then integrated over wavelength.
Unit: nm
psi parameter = 0.000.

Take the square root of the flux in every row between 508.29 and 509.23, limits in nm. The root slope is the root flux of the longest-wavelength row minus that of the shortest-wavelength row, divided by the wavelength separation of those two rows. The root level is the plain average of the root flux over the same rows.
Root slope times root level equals 2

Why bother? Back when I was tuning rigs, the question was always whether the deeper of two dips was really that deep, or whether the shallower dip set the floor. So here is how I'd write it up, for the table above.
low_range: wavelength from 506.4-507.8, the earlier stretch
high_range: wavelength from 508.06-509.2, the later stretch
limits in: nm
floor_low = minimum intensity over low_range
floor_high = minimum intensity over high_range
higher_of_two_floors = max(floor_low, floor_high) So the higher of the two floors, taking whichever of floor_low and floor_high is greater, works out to 31.3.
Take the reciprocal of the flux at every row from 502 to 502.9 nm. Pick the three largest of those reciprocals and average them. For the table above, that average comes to 0.0318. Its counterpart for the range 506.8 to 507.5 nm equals 0.0309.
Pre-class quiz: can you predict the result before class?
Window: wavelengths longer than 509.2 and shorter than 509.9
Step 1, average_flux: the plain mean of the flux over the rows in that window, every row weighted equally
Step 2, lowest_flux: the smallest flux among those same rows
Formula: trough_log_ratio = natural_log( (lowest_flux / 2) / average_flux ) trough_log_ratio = -0.71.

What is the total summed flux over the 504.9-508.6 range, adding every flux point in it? 1068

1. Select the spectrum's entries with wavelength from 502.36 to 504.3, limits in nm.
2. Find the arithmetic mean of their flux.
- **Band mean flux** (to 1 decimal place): 32.5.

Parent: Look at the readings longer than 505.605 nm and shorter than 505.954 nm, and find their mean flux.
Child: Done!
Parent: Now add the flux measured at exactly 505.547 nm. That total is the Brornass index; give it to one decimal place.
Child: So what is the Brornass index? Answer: 69.4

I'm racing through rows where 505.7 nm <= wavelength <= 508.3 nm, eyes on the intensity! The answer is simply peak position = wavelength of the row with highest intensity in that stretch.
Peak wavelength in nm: 506.129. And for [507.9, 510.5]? 509.051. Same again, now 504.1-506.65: 506.129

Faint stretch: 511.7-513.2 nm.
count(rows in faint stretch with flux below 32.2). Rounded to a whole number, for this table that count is 9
